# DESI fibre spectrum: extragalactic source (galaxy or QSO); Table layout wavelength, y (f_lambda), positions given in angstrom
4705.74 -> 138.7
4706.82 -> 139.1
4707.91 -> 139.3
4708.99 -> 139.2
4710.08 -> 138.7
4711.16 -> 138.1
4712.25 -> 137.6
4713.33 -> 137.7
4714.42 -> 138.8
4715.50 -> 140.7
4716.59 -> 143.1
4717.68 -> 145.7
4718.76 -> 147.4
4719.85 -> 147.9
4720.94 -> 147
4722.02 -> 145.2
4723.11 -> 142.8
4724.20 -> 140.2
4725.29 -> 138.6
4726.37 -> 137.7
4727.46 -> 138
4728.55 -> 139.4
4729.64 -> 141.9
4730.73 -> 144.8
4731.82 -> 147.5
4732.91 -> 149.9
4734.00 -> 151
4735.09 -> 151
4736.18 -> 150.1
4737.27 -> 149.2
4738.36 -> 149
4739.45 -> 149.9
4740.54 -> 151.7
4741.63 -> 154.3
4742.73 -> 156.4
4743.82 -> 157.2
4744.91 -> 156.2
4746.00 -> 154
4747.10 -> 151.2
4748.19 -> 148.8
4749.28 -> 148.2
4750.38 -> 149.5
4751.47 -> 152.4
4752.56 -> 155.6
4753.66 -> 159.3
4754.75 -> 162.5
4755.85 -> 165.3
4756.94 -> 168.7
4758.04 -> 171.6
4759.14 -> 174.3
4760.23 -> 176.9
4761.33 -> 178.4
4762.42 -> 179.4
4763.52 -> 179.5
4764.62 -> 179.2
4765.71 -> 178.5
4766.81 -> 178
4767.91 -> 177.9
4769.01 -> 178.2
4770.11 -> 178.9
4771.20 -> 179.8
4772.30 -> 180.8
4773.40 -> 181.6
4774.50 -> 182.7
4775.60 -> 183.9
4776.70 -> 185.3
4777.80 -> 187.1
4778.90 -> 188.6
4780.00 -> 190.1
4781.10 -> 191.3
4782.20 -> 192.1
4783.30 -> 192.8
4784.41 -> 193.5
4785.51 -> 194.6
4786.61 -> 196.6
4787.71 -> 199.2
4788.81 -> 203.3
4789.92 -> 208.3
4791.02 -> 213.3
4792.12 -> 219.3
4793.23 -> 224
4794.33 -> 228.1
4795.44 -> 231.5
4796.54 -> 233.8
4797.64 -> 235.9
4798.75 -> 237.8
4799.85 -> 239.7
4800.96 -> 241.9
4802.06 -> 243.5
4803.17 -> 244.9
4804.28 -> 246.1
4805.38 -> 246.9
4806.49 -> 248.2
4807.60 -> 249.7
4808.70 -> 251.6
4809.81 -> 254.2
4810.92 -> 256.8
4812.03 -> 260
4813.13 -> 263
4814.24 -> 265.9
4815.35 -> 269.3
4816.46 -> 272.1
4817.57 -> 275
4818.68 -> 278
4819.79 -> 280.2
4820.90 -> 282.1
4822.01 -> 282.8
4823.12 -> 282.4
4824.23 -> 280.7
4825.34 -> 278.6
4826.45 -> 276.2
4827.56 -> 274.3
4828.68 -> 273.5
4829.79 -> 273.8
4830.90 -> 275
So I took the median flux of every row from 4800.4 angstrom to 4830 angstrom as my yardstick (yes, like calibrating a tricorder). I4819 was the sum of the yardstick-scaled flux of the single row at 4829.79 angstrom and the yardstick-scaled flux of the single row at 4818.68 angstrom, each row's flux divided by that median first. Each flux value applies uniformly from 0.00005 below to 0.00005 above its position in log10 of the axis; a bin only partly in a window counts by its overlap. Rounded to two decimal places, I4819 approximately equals 2.05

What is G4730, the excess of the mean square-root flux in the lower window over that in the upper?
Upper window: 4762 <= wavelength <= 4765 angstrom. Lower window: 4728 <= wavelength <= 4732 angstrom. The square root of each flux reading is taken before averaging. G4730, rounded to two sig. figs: -1.4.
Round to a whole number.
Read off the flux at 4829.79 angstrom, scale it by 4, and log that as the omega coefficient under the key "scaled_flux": 1095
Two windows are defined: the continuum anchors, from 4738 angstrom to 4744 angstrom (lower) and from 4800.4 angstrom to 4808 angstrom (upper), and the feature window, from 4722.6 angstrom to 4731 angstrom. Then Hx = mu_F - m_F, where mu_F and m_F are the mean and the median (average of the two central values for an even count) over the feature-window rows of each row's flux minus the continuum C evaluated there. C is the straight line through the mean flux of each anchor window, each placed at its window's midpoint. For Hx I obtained 1.6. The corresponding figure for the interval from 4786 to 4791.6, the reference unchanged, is 0.8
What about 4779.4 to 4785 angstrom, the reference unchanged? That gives -0.1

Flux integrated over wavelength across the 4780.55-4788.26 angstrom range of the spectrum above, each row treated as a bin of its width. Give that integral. 1498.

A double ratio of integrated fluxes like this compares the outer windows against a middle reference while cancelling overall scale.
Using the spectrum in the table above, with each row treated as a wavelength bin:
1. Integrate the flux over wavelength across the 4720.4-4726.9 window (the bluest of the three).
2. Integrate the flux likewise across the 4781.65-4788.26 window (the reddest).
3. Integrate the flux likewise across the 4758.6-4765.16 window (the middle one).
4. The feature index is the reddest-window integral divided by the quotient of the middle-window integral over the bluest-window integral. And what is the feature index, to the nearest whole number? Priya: 1019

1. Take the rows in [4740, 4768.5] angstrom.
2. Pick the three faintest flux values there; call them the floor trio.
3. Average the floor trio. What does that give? 149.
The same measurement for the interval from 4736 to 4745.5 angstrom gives 149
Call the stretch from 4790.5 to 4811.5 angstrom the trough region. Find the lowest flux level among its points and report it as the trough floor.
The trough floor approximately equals 213.3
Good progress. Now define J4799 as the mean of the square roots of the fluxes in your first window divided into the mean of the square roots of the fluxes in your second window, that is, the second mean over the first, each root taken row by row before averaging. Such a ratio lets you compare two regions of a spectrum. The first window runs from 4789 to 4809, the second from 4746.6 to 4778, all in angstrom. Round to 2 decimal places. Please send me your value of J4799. 0.85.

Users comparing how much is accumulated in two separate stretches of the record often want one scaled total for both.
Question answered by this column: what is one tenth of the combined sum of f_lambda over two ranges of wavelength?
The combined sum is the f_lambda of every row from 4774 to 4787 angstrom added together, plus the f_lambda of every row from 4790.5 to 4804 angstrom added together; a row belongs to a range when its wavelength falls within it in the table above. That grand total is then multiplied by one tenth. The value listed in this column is 507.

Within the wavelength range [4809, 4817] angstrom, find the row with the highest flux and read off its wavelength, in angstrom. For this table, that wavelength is 4816.46 angstrom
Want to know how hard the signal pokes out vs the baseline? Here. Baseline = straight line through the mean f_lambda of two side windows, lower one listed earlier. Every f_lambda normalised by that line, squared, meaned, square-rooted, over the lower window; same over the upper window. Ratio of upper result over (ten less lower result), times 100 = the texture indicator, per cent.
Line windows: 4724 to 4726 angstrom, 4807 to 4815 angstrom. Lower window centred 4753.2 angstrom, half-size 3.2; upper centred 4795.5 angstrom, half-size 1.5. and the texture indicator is 10.7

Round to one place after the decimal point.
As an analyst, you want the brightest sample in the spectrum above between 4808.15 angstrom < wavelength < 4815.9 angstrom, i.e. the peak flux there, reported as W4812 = 269.3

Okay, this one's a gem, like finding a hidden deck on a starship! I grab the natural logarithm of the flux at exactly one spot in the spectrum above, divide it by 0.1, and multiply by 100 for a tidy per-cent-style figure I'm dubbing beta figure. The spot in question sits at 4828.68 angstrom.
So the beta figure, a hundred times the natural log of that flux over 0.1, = 5611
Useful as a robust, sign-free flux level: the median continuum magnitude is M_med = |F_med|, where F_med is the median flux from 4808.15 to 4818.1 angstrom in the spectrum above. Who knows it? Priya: 263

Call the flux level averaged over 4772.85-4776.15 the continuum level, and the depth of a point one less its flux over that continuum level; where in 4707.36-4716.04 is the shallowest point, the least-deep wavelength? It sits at 4715.50 angstrom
